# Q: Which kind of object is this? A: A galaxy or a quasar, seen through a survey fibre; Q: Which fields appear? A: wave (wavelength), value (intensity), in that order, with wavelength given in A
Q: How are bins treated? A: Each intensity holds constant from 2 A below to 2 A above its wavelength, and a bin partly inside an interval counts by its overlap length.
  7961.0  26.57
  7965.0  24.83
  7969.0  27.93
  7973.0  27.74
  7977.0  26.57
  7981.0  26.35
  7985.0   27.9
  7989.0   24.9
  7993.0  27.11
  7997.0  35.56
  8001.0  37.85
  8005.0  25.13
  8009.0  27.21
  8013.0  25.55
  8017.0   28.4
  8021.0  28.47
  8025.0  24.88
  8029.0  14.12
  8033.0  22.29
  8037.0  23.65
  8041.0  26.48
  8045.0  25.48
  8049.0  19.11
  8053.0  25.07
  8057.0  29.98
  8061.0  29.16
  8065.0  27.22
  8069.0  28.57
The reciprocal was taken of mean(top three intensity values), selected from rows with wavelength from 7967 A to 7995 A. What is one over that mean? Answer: 0.0359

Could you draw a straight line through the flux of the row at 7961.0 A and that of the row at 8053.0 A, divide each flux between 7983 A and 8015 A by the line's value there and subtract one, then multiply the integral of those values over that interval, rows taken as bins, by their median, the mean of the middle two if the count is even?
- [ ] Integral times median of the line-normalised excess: 0.17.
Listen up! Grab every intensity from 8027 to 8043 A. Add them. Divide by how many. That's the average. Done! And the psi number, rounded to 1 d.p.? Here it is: 21.6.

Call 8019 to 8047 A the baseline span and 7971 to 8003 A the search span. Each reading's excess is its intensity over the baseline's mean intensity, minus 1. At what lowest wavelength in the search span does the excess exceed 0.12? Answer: 7973.0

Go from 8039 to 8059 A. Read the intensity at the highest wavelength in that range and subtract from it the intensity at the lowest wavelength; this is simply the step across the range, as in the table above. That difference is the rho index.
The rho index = 3.5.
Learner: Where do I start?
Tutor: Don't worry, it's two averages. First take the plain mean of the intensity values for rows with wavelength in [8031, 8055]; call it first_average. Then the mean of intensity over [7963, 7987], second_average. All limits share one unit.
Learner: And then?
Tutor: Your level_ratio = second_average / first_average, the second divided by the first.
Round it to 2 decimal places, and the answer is 1.14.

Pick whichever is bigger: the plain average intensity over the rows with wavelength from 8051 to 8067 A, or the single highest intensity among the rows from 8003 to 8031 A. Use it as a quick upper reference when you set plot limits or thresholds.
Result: 28.5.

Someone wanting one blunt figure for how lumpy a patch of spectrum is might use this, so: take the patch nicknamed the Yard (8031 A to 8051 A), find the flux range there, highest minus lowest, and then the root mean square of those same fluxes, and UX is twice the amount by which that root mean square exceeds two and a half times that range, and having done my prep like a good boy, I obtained 10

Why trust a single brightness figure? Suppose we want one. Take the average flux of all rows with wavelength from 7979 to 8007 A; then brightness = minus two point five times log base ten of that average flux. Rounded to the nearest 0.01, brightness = -3.67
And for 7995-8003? -3.91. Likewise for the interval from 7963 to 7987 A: -3.57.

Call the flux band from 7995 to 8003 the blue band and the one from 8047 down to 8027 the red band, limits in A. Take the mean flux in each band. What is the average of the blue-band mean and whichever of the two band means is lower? 29.6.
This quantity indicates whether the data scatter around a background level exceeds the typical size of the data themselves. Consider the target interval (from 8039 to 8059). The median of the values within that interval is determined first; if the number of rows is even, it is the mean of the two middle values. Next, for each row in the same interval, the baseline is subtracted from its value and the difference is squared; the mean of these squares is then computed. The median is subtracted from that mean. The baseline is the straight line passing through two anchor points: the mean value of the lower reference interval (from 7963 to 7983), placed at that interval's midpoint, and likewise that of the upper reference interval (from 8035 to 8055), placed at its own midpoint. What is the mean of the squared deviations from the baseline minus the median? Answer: -11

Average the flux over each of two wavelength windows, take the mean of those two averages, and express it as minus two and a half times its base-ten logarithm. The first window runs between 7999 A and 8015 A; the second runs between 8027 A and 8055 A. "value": -3.52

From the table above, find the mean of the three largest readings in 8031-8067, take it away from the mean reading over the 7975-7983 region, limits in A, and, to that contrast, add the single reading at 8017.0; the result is 26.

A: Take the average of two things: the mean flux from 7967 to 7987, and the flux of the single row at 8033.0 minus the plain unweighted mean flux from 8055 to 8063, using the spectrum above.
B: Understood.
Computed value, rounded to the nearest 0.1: 10.0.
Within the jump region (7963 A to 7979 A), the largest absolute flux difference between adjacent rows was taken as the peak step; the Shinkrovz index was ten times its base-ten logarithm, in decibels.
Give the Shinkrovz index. 5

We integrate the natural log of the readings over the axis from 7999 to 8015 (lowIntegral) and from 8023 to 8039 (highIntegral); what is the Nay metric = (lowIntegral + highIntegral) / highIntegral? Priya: 2.10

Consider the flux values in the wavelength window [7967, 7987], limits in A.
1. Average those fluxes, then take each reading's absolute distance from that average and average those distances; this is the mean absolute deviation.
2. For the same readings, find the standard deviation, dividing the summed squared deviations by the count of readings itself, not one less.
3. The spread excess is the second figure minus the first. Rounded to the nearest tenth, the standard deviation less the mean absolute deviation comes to 0.0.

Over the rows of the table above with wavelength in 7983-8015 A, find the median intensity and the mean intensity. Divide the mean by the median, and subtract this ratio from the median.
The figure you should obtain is 26.1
